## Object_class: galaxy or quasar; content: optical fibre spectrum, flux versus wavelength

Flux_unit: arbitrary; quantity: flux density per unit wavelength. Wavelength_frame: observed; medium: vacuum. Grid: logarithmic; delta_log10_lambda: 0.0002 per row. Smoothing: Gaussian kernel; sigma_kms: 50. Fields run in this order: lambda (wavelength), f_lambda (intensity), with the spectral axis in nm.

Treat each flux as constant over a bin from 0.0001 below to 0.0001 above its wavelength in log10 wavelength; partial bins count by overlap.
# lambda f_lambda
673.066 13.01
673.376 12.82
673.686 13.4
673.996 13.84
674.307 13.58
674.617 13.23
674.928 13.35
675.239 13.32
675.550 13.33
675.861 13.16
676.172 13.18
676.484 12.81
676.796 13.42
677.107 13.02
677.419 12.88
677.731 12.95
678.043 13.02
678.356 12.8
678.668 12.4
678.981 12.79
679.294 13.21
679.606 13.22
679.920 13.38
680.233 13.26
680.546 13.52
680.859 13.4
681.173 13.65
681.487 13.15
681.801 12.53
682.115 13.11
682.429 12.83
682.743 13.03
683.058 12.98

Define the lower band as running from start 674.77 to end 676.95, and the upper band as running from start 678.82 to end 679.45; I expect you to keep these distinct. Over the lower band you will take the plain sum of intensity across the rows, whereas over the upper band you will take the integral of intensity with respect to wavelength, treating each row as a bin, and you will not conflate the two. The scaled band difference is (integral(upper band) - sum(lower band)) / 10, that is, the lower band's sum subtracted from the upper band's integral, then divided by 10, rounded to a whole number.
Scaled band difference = -8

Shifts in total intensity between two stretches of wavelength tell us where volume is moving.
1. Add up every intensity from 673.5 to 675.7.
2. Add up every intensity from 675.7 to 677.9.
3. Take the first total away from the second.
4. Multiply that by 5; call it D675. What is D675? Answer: -13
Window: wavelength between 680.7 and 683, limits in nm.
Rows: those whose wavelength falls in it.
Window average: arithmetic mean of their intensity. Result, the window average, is 13.1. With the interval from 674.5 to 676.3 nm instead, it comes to 13.3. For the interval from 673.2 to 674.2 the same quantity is 13.4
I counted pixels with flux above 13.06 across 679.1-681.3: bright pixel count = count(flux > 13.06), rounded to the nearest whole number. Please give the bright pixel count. 7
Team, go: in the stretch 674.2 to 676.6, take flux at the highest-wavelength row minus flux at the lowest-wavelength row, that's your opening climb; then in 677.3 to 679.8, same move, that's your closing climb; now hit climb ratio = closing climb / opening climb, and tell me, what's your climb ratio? -0.44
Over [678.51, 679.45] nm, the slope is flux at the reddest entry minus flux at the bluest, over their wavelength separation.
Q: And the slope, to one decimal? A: 1.3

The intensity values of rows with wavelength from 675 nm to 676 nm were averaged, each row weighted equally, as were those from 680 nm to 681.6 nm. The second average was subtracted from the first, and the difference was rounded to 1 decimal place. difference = -0.1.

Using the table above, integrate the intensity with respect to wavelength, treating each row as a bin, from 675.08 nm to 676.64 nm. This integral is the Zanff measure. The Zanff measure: 20.5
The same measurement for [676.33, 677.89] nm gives 20.3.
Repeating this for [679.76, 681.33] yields 21.1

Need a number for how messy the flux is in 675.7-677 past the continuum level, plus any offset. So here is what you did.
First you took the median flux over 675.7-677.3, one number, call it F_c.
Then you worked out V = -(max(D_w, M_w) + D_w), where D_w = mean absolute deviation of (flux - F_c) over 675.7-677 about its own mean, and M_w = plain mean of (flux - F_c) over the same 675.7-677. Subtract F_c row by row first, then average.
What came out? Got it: -0.33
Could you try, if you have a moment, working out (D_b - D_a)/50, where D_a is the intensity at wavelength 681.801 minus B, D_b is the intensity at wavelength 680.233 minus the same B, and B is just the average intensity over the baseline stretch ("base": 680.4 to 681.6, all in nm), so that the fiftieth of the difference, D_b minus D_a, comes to 0.015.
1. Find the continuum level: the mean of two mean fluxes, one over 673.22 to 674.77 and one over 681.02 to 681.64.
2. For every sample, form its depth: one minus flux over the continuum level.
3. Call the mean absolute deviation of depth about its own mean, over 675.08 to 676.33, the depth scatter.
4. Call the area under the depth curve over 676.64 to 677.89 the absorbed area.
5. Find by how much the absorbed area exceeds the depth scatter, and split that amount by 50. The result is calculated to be 0.0005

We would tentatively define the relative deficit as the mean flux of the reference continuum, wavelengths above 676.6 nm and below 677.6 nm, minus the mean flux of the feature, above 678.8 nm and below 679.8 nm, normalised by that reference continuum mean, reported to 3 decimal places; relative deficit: 0.003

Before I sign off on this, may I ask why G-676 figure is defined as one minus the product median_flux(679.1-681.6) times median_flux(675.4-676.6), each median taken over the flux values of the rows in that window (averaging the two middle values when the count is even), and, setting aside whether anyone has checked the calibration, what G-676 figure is -174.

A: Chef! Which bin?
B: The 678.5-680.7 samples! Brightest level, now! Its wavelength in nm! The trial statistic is 680.546 nm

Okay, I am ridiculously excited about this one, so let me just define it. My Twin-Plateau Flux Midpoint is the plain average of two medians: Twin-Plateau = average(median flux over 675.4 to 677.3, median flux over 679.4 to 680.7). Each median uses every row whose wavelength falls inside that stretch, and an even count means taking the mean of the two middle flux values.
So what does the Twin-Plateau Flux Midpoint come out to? 13.2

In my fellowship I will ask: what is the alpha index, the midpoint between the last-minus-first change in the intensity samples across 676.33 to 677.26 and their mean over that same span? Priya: 6.65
